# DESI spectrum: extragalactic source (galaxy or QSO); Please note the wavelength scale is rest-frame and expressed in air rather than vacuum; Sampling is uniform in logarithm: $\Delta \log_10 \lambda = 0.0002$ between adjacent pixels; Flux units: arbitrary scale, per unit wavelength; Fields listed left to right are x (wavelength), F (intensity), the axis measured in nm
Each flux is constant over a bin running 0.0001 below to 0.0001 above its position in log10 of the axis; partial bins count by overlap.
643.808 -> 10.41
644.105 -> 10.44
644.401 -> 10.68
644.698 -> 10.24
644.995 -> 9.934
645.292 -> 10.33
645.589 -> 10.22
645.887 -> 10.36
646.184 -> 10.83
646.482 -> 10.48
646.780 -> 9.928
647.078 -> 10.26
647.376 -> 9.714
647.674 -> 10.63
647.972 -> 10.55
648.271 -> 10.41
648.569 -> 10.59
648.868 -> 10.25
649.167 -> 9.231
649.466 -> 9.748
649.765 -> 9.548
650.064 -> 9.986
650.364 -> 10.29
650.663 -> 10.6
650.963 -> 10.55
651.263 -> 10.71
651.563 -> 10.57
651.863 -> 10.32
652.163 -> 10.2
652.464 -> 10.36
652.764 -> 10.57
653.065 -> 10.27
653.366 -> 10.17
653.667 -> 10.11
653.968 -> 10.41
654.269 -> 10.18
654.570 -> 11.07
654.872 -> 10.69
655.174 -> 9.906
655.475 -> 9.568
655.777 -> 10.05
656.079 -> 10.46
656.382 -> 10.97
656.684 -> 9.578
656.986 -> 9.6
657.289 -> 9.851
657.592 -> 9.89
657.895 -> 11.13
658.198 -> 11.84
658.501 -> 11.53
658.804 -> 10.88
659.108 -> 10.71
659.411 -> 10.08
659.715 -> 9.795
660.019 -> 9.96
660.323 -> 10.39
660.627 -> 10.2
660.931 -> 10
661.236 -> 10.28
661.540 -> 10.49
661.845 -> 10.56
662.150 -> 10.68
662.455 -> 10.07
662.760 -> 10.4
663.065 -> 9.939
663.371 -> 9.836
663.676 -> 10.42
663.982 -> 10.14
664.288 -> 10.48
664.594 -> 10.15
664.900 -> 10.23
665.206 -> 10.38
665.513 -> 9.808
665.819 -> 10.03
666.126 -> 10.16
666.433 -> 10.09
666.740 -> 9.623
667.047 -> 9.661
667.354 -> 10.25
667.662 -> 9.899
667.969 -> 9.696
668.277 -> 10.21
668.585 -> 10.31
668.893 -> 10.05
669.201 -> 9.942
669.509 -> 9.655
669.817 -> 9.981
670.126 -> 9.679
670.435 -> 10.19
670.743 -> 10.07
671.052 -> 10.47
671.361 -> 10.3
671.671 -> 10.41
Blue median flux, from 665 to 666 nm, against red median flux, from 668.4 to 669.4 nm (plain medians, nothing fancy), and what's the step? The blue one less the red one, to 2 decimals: -0.02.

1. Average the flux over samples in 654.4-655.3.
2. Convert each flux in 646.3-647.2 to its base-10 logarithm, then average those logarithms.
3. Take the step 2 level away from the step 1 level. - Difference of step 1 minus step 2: 9.55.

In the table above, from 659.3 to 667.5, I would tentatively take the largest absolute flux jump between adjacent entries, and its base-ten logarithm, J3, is -0.21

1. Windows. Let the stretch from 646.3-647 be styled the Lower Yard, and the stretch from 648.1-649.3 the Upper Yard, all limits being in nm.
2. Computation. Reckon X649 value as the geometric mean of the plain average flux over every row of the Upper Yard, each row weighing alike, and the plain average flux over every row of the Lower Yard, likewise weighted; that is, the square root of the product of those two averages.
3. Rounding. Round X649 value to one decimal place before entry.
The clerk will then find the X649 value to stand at 10.2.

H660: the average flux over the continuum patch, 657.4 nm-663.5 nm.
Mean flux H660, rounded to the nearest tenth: 10.4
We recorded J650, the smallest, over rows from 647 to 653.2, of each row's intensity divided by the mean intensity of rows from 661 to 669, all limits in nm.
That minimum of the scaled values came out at 0.910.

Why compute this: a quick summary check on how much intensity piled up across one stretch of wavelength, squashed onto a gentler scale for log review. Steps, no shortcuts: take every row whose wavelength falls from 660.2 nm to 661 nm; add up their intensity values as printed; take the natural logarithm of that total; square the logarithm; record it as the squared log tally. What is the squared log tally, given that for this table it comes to 12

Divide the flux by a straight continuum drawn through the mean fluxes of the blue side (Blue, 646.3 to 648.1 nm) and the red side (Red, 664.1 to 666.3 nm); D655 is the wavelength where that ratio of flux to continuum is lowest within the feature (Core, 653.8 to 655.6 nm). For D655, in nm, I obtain 655.475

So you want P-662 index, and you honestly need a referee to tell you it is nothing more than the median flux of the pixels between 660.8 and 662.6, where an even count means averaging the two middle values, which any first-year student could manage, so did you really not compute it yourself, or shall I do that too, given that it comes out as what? 10.4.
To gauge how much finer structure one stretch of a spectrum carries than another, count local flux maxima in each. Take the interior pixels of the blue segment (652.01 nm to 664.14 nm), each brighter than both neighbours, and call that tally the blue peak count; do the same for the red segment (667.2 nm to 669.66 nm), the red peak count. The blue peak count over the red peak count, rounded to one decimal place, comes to 9.0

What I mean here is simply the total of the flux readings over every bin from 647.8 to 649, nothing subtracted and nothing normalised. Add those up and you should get 41.8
